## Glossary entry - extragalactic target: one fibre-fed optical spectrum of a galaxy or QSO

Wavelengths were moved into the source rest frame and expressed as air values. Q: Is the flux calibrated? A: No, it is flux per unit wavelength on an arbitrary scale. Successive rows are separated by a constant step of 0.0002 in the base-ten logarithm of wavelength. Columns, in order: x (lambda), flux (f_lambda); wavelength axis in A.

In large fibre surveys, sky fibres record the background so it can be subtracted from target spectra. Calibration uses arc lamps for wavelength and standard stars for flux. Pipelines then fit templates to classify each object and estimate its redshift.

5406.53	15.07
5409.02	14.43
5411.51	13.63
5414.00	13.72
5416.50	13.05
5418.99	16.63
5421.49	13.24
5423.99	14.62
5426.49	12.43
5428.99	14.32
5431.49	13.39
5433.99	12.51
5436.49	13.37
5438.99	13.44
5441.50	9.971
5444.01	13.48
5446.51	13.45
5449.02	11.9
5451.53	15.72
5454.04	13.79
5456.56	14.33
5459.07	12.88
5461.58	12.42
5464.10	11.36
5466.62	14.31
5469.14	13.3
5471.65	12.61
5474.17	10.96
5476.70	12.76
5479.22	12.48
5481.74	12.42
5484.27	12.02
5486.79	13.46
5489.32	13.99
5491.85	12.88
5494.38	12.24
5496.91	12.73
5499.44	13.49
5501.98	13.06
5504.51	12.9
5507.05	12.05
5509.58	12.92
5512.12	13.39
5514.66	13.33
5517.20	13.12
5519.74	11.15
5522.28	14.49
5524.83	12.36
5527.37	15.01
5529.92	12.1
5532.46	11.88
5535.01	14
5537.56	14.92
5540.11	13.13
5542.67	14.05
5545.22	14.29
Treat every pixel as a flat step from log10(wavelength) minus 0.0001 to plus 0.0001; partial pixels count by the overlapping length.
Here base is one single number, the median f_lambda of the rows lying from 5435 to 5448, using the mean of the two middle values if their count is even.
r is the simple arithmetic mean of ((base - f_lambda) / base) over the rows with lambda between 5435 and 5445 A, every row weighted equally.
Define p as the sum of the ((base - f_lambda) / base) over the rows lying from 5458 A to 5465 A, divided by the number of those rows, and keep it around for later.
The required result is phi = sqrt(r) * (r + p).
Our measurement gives 0.040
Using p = 0.09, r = 0.065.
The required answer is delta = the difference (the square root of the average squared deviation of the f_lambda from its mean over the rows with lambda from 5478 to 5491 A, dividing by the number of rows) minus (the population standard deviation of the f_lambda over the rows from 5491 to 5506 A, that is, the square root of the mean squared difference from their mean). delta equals 0.4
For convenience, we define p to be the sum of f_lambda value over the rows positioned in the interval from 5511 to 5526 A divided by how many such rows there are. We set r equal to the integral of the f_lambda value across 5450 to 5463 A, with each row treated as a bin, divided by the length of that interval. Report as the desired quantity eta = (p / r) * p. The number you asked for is 12.2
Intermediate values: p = 13.0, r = 13.8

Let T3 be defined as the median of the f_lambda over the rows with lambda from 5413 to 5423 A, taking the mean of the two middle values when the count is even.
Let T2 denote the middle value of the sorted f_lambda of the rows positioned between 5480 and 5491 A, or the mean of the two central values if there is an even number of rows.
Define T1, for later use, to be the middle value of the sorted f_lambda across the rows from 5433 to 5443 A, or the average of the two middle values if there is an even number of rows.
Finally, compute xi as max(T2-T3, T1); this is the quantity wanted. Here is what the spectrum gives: 12.94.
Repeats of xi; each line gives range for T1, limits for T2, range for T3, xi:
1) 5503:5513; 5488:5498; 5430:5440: 12.91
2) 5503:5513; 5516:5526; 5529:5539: 12.91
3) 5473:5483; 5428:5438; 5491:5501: 12.45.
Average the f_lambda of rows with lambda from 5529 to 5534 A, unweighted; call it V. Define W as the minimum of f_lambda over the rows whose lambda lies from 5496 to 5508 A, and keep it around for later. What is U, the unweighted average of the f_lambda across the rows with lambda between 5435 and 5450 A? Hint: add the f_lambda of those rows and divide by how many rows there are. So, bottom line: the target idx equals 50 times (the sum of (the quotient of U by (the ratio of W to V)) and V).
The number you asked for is 1226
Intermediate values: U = 12.6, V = 12.0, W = 12.05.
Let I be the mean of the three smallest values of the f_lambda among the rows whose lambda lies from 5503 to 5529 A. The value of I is 11.9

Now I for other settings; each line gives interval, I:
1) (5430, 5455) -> 11.5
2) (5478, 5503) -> 12.2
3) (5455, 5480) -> 11.6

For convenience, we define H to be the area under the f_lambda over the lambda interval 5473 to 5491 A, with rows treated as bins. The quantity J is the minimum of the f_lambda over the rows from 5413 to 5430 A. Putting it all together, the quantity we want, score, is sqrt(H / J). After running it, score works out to 4.27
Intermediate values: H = 227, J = 12.43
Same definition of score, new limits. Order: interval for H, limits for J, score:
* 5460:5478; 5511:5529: 4.50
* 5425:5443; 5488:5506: 4.34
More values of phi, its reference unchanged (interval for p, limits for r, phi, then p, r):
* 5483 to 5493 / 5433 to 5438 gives 0.012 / 0.03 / 0.037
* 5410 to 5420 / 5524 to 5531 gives -0.006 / -0.06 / 0.021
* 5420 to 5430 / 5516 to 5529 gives 0.000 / -0.02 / 0.016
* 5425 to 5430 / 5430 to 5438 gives 0.005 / 0.00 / 0.026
